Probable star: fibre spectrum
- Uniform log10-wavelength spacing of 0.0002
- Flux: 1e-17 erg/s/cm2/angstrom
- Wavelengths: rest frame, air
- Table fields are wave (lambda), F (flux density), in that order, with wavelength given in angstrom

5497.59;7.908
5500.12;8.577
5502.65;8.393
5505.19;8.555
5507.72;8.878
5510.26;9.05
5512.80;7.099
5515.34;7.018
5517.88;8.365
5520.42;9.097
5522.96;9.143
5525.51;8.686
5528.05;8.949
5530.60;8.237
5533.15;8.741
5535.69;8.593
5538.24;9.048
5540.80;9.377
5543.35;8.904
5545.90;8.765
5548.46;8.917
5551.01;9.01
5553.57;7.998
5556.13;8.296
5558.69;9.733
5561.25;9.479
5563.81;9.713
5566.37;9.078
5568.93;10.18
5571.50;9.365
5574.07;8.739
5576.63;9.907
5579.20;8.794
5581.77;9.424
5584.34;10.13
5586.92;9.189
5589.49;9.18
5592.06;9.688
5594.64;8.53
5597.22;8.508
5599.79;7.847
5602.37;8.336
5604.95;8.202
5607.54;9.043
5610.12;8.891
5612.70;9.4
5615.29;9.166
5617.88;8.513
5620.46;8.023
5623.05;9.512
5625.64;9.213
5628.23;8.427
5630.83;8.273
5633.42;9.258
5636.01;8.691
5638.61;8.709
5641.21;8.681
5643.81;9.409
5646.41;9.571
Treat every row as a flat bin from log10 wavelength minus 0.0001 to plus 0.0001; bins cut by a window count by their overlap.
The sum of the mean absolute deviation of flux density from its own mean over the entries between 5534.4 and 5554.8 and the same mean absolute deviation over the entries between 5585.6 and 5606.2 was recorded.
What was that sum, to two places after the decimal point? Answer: 0.78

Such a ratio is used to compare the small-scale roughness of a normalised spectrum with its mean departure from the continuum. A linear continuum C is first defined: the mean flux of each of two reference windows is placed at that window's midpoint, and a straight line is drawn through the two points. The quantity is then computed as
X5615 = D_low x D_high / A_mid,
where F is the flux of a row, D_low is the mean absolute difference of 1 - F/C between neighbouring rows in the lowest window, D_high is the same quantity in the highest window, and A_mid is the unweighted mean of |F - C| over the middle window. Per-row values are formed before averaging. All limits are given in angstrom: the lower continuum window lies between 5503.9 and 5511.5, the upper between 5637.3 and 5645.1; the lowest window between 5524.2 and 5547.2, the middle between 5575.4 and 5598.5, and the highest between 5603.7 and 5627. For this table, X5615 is 0.0050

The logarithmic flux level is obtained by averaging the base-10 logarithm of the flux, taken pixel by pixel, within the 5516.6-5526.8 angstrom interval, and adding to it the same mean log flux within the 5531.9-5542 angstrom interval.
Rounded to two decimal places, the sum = 1.90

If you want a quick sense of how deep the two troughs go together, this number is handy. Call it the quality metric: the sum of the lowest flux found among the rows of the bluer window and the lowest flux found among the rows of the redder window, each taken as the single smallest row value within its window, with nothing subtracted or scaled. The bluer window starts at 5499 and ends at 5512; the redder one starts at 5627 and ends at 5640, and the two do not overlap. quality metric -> 16.7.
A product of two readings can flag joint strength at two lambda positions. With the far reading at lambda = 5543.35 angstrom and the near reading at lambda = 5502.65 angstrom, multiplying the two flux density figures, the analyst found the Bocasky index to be 75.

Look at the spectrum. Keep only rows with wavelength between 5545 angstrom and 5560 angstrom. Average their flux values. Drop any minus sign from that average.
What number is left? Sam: 8.79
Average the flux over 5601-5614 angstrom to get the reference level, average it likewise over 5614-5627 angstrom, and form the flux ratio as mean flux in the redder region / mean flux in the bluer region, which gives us 1.01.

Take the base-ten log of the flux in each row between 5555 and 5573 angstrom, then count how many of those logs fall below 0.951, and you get 1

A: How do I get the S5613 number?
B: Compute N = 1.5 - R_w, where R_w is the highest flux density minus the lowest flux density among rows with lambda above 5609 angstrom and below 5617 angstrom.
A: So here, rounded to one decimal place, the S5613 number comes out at 1.0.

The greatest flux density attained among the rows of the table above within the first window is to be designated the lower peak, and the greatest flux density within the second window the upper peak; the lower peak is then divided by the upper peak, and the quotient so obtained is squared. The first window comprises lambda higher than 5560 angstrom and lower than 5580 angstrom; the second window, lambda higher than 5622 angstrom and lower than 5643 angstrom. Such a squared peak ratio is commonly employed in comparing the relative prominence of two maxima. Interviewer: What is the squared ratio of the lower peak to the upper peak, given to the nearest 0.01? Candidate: 1.15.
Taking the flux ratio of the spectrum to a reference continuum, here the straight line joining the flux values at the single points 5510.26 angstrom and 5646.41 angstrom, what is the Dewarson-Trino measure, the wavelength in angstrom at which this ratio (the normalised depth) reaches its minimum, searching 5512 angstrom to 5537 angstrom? 5515.34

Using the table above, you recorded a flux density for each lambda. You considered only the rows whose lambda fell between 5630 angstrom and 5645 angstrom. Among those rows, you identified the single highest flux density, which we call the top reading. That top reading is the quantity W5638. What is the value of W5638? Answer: 9.409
